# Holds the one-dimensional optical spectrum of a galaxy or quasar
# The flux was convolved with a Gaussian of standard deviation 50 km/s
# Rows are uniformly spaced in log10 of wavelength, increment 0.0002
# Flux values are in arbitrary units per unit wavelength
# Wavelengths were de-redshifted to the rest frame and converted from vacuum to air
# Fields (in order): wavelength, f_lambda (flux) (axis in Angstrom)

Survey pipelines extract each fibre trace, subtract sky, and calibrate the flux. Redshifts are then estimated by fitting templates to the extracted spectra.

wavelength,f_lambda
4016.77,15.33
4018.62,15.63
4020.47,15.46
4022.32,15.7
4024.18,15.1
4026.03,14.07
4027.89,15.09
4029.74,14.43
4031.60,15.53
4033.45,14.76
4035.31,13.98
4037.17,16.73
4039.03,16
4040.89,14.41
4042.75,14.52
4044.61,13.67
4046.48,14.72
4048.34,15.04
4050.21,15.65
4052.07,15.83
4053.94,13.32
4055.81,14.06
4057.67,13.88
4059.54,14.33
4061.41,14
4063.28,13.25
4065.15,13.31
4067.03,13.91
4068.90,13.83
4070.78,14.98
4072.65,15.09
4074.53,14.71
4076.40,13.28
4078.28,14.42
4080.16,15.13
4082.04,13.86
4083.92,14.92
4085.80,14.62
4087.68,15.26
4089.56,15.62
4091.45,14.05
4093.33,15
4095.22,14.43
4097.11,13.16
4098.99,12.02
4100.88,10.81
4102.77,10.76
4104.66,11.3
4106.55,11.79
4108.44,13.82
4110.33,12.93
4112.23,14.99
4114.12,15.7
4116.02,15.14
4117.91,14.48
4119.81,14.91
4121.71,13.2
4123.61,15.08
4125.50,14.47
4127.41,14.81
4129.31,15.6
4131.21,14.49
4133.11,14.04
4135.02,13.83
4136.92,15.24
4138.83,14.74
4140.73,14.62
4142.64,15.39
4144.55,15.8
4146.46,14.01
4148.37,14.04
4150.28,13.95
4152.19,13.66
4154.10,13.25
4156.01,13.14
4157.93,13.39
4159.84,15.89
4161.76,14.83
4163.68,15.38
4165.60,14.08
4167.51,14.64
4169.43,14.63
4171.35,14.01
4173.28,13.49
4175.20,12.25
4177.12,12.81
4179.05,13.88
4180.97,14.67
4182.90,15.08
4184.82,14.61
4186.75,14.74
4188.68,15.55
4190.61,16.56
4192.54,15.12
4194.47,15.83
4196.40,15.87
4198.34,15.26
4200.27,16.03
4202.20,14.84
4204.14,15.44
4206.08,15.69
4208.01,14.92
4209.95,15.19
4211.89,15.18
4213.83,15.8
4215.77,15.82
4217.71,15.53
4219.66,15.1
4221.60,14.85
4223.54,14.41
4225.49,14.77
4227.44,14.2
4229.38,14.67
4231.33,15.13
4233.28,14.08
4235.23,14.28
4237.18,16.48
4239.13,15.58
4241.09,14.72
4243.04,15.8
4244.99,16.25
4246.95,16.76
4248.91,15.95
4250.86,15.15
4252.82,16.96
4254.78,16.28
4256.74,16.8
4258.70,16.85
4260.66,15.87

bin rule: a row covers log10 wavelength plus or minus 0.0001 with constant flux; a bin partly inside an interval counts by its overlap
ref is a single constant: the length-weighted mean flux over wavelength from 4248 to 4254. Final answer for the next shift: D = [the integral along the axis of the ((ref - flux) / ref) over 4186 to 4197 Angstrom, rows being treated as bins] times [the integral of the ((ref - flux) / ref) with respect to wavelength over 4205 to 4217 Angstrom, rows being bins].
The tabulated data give 0.13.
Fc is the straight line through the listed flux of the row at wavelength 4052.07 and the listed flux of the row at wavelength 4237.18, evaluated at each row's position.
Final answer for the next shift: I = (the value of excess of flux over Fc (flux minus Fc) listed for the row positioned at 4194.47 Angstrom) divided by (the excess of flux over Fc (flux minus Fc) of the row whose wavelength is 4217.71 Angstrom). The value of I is 0.6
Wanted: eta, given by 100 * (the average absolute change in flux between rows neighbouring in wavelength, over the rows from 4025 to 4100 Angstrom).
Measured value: 83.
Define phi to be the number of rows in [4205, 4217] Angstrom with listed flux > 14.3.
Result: 6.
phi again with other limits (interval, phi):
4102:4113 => 1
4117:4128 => 5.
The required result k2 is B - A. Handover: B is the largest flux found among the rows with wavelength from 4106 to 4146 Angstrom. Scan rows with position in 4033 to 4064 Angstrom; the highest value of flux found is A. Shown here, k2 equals -0.9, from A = 16.73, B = 15.8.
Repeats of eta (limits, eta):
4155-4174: 82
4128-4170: 66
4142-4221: 63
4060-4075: 45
